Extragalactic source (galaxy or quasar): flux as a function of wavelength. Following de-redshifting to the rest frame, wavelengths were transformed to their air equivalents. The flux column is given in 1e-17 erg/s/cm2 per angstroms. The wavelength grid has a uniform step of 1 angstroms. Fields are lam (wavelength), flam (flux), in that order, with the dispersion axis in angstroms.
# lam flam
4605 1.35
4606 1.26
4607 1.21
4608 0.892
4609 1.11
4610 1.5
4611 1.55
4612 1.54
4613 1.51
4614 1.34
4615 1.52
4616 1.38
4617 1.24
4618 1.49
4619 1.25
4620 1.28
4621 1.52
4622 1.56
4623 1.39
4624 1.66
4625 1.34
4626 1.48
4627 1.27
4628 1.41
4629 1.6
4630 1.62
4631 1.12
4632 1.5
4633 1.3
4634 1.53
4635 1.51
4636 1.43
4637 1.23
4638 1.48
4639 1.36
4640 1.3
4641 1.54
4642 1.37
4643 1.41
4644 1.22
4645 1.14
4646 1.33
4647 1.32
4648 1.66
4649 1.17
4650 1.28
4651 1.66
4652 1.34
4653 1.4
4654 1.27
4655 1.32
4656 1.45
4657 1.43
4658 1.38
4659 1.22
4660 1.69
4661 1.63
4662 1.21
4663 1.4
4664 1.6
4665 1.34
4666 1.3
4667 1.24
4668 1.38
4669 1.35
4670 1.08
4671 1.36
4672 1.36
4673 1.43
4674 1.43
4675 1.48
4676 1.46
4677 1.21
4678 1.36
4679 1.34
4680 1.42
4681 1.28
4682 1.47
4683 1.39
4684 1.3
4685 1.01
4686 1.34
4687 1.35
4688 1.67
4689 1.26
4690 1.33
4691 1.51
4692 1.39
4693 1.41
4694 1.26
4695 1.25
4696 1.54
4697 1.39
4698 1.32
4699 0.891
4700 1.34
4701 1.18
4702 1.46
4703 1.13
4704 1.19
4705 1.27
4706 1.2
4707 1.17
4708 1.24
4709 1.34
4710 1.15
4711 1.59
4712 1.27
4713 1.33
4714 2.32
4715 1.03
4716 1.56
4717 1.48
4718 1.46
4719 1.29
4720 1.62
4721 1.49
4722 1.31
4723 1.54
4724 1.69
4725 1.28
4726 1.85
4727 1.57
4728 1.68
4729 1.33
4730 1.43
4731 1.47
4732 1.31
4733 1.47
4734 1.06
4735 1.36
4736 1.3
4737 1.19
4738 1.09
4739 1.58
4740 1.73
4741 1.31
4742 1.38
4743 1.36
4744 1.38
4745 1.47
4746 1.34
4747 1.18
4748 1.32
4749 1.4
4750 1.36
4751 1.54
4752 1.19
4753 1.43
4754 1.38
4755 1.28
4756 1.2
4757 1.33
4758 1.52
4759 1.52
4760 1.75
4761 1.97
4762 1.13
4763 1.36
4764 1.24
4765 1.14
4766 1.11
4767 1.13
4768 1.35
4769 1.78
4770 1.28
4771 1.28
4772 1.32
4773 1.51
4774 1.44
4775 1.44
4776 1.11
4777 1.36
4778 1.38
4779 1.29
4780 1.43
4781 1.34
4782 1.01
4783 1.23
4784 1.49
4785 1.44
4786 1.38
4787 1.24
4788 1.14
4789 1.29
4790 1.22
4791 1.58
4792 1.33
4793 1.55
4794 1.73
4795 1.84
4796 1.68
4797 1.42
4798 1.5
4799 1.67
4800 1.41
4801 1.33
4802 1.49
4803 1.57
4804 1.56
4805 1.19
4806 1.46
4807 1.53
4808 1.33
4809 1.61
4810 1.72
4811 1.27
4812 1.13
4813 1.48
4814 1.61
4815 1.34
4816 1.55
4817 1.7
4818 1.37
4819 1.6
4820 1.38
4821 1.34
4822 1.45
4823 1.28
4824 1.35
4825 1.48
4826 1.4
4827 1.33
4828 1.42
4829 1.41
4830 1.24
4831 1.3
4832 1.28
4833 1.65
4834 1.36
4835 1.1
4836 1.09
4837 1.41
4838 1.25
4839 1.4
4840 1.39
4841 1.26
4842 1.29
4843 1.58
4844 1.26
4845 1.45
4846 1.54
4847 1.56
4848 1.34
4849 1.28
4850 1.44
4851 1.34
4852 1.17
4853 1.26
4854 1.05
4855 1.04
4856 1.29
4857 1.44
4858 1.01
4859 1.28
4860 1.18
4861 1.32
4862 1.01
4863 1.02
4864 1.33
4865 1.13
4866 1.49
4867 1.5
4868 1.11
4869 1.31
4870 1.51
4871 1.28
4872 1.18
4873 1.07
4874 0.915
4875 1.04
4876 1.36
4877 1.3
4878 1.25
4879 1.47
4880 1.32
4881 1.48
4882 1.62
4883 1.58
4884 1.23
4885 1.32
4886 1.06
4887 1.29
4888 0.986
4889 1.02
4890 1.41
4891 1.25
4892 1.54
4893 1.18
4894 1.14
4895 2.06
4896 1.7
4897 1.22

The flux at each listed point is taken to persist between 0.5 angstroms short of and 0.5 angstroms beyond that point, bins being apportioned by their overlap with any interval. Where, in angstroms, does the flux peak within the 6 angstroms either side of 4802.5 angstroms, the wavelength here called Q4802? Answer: 4799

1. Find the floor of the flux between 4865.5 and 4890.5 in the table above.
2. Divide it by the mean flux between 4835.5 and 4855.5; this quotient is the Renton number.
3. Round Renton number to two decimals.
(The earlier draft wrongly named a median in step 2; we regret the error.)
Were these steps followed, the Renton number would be 0.69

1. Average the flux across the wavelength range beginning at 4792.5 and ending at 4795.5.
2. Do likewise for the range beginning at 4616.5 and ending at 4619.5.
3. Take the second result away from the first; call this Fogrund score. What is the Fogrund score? 0.38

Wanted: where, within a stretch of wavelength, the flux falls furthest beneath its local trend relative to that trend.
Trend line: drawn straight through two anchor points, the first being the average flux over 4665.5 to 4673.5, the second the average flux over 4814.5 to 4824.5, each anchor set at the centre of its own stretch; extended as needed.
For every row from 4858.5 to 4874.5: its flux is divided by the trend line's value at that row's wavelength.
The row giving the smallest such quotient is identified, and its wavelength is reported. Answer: 4874 angstroms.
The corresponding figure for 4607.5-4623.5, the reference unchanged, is 4608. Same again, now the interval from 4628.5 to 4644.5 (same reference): 4631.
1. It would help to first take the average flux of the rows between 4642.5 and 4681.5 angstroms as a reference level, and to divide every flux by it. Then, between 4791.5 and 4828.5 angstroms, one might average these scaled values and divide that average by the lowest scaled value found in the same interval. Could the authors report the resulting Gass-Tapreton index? 1.30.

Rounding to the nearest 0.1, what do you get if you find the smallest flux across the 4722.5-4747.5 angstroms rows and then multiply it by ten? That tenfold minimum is 10.6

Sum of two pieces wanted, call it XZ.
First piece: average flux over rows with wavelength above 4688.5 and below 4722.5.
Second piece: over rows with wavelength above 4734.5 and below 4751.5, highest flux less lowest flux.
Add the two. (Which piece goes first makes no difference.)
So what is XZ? 1.99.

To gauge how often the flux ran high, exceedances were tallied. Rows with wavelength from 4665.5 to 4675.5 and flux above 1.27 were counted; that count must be 8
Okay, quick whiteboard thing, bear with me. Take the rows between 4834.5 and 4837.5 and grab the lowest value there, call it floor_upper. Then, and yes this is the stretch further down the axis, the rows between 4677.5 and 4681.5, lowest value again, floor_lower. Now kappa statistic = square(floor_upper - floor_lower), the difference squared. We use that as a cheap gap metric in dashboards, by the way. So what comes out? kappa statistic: 0.036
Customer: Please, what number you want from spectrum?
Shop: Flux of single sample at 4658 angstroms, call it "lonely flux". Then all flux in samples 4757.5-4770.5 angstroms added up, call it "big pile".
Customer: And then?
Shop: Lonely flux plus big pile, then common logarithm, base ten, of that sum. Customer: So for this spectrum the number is 1.29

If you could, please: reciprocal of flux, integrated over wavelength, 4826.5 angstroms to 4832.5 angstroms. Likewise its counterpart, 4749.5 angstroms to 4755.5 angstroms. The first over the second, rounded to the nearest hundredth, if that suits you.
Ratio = 1.02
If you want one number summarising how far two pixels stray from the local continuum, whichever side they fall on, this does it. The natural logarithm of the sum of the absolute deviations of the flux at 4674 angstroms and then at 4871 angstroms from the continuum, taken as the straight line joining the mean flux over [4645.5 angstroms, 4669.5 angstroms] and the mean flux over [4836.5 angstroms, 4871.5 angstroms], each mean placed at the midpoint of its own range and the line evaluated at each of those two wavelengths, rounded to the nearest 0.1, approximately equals -2.8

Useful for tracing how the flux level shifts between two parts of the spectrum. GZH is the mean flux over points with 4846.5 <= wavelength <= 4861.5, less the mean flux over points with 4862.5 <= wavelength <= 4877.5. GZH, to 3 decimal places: 0.030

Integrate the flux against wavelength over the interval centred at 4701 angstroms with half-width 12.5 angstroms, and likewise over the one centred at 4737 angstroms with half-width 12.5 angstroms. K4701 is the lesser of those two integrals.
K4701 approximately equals 32.4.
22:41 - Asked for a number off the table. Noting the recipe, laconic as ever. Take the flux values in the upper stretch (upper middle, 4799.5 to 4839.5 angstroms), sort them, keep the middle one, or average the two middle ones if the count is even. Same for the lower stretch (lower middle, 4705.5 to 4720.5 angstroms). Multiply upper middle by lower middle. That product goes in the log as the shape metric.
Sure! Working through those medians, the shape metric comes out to 1.86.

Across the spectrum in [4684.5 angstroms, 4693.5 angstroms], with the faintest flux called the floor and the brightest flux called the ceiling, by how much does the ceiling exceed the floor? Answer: 0.66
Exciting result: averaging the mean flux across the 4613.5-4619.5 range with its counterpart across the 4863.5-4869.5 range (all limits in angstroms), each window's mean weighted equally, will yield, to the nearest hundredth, 1.34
